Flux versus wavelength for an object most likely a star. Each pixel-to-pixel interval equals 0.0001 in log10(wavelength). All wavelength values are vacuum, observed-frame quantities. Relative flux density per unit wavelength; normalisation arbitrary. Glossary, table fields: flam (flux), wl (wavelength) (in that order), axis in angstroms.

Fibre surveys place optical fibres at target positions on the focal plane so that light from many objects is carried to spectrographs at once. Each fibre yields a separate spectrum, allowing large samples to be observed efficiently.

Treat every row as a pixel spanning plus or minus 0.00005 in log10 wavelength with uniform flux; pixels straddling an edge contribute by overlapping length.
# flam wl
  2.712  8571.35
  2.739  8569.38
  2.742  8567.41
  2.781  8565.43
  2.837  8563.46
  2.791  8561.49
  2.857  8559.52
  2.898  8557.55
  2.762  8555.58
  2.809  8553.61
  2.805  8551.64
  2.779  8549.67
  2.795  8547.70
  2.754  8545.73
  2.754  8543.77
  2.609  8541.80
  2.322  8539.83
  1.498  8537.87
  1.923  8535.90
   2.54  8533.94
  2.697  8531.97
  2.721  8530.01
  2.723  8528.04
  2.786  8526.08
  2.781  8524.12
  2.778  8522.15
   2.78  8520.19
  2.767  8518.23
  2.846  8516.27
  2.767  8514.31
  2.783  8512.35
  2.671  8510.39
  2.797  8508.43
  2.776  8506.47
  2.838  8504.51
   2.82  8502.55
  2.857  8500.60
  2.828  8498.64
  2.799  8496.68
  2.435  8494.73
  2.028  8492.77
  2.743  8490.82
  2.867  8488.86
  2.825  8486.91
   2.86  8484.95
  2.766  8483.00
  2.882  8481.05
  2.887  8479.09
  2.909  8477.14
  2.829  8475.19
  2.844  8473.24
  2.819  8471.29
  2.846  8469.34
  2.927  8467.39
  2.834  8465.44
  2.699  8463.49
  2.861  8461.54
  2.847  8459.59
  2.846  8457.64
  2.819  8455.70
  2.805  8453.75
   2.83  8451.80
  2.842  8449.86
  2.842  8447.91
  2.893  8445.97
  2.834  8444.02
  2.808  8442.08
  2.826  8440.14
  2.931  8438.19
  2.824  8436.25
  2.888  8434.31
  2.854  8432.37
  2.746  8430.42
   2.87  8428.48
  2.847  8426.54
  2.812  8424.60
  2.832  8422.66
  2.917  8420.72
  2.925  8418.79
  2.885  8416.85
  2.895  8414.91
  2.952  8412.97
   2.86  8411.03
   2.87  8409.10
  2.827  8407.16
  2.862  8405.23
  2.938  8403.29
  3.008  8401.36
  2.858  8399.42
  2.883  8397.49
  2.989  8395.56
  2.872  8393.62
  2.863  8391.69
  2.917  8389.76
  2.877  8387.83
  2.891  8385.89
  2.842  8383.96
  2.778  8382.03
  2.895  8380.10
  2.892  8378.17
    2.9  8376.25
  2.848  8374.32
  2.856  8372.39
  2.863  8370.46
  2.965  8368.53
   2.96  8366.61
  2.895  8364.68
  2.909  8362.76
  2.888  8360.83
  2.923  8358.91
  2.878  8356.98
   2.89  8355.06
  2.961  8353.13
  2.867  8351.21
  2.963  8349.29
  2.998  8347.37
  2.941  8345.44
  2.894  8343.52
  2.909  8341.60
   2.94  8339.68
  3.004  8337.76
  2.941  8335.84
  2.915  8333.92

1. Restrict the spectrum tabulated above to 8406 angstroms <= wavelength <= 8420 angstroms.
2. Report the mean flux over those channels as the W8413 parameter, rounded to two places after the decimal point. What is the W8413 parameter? 2.89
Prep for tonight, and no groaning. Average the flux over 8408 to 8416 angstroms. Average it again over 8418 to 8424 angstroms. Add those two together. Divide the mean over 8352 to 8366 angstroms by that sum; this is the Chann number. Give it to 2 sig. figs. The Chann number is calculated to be 0.50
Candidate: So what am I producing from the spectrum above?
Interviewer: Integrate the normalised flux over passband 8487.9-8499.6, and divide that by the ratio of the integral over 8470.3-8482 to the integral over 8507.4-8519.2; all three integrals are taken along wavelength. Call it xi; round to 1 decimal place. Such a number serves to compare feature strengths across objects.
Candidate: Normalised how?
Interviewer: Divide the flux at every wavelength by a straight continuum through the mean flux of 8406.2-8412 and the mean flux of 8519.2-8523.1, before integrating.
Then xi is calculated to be 10.8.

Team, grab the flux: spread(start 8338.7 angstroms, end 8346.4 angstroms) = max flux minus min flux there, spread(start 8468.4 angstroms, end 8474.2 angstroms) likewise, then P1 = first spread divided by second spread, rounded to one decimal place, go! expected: 1.7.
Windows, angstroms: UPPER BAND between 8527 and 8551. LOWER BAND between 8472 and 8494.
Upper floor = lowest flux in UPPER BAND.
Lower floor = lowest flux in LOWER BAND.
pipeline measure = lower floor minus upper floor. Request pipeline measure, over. 0.5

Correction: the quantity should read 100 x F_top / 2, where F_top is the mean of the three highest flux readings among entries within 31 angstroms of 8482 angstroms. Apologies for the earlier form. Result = 145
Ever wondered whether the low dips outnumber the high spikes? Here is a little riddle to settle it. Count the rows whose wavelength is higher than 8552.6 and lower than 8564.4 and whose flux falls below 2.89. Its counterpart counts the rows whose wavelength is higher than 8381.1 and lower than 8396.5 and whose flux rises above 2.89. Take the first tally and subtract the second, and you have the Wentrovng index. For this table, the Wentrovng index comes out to 2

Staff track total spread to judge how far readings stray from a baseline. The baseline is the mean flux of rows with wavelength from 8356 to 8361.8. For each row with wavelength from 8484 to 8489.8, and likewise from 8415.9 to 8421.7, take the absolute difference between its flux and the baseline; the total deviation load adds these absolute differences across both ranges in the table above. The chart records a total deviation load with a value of 0.20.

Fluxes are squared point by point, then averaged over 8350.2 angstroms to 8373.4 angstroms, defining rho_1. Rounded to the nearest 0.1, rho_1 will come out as 8.4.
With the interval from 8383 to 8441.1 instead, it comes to 8.3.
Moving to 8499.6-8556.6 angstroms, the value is 7.2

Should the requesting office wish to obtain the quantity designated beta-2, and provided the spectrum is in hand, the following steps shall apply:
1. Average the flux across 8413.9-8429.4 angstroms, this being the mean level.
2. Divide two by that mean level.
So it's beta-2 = 0.696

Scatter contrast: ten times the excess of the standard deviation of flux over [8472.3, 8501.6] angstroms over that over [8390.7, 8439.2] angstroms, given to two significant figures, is 1.7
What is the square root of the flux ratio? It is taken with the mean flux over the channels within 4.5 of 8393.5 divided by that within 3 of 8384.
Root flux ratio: 1.01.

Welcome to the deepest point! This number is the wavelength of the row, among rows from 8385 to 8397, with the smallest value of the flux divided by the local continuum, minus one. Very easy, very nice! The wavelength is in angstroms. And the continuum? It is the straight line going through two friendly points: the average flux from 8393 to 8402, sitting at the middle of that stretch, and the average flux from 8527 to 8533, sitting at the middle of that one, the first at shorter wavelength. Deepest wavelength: 8391.69 angstroms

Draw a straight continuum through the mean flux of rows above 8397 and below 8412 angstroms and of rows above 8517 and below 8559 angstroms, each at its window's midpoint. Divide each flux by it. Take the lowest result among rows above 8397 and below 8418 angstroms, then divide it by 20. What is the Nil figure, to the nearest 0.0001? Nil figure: 0.0490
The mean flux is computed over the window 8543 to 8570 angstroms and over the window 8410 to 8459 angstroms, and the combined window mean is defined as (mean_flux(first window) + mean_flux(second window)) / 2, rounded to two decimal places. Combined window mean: 2.82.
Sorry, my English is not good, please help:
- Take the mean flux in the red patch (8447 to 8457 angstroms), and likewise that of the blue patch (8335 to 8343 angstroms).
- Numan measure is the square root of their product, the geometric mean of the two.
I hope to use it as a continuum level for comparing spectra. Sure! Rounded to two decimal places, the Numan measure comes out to 2.89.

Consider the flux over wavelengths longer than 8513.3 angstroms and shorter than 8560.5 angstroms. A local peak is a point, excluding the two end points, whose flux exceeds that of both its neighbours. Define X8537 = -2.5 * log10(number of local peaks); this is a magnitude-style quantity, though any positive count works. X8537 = -1.9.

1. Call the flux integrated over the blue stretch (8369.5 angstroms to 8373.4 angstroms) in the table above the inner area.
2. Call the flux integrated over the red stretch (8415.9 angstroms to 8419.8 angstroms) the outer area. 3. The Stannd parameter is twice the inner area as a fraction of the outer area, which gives 1.96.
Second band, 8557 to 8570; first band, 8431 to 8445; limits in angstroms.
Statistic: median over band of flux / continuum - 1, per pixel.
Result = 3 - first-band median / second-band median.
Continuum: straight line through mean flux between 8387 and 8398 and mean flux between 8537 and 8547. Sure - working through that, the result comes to 2.84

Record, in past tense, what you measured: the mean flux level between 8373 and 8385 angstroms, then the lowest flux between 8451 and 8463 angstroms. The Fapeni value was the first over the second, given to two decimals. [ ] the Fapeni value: 1.02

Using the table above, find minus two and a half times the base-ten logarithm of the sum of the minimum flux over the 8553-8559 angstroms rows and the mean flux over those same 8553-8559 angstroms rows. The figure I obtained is -1.87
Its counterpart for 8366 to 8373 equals -1.90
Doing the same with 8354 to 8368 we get -1.91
